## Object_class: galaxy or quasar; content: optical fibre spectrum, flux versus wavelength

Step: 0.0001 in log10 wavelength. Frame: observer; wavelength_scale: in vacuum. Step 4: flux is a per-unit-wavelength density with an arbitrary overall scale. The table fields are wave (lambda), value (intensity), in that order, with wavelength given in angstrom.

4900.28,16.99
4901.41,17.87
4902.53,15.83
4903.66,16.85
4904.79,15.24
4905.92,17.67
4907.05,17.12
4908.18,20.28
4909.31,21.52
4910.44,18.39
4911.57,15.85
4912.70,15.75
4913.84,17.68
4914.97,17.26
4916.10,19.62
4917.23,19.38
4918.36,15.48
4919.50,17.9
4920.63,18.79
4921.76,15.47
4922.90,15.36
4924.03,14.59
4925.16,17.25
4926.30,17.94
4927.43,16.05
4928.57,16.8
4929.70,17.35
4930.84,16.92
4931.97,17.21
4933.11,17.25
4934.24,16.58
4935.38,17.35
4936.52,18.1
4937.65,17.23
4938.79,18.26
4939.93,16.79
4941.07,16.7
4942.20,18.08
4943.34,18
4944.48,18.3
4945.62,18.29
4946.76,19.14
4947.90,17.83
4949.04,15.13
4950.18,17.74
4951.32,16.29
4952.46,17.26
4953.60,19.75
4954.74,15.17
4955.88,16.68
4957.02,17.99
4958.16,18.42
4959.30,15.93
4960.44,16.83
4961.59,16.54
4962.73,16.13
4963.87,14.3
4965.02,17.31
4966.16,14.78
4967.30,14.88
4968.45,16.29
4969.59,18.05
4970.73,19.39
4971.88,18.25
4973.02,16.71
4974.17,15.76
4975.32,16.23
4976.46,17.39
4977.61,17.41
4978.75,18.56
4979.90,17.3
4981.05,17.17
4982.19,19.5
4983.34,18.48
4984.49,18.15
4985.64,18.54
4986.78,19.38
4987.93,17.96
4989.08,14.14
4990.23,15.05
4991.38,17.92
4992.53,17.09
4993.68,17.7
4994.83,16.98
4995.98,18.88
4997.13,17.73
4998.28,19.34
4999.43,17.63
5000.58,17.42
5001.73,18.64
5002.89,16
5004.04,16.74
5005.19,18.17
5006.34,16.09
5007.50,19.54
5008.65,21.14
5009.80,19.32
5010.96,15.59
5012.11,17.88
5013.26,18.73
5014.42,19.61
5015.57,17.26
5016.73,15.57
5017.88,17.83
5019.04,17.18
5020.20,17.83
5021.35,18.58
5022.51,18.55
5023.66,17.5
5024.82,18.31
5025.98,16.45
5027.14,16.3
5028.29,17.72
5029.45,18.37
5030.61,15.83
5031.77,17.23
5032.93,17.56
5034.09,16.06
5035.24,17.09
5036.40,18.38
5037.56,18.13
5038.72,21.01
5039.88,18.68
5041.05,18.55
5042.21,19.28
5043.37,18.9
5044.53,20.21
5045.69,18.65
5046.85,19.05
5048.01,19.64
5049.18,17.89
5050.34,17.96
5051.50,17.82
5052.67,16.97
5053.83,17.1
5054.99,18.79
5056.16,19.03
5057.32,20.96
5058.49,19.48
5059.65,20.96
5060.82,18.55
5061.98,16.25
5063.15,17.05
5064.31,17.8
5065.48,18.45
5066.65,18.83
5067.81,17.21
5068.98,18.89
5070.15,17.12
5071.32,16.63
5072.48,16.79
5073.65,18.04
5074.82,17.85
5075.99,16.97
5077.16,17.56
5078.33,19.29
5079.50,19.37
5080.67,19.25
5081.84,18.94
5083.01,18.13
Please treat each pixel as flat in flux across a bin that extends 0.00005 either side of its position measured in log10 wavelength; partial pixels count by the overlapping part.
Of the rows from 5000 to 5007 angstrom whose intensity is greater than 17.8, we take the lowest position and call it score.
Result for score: 5001.73 angstrom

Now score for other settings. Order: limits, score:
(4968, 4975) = 4969.59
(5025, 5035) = 5029.45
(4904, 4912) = 4908.18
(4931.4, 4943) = 4936.52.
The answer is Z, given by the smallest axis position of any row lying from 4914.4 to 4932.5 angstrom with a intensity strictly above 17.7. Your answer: 4916.10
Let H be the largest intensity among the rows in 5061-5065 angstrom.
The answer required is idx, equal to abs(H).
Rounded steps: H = 17.8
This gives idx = 17.8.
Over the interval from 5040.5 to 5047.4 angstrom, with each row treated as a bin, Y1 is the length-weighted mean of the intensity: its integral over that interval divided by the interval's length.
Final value 19.1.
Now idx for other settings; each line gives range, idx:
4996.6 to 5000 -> 19.3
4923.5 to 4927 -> 17.9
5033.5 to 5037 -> 18.4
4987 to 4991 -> 18.0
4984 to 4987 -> 19.4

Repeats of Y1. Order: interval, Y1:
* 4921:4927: 16.2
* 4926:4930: 17.0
